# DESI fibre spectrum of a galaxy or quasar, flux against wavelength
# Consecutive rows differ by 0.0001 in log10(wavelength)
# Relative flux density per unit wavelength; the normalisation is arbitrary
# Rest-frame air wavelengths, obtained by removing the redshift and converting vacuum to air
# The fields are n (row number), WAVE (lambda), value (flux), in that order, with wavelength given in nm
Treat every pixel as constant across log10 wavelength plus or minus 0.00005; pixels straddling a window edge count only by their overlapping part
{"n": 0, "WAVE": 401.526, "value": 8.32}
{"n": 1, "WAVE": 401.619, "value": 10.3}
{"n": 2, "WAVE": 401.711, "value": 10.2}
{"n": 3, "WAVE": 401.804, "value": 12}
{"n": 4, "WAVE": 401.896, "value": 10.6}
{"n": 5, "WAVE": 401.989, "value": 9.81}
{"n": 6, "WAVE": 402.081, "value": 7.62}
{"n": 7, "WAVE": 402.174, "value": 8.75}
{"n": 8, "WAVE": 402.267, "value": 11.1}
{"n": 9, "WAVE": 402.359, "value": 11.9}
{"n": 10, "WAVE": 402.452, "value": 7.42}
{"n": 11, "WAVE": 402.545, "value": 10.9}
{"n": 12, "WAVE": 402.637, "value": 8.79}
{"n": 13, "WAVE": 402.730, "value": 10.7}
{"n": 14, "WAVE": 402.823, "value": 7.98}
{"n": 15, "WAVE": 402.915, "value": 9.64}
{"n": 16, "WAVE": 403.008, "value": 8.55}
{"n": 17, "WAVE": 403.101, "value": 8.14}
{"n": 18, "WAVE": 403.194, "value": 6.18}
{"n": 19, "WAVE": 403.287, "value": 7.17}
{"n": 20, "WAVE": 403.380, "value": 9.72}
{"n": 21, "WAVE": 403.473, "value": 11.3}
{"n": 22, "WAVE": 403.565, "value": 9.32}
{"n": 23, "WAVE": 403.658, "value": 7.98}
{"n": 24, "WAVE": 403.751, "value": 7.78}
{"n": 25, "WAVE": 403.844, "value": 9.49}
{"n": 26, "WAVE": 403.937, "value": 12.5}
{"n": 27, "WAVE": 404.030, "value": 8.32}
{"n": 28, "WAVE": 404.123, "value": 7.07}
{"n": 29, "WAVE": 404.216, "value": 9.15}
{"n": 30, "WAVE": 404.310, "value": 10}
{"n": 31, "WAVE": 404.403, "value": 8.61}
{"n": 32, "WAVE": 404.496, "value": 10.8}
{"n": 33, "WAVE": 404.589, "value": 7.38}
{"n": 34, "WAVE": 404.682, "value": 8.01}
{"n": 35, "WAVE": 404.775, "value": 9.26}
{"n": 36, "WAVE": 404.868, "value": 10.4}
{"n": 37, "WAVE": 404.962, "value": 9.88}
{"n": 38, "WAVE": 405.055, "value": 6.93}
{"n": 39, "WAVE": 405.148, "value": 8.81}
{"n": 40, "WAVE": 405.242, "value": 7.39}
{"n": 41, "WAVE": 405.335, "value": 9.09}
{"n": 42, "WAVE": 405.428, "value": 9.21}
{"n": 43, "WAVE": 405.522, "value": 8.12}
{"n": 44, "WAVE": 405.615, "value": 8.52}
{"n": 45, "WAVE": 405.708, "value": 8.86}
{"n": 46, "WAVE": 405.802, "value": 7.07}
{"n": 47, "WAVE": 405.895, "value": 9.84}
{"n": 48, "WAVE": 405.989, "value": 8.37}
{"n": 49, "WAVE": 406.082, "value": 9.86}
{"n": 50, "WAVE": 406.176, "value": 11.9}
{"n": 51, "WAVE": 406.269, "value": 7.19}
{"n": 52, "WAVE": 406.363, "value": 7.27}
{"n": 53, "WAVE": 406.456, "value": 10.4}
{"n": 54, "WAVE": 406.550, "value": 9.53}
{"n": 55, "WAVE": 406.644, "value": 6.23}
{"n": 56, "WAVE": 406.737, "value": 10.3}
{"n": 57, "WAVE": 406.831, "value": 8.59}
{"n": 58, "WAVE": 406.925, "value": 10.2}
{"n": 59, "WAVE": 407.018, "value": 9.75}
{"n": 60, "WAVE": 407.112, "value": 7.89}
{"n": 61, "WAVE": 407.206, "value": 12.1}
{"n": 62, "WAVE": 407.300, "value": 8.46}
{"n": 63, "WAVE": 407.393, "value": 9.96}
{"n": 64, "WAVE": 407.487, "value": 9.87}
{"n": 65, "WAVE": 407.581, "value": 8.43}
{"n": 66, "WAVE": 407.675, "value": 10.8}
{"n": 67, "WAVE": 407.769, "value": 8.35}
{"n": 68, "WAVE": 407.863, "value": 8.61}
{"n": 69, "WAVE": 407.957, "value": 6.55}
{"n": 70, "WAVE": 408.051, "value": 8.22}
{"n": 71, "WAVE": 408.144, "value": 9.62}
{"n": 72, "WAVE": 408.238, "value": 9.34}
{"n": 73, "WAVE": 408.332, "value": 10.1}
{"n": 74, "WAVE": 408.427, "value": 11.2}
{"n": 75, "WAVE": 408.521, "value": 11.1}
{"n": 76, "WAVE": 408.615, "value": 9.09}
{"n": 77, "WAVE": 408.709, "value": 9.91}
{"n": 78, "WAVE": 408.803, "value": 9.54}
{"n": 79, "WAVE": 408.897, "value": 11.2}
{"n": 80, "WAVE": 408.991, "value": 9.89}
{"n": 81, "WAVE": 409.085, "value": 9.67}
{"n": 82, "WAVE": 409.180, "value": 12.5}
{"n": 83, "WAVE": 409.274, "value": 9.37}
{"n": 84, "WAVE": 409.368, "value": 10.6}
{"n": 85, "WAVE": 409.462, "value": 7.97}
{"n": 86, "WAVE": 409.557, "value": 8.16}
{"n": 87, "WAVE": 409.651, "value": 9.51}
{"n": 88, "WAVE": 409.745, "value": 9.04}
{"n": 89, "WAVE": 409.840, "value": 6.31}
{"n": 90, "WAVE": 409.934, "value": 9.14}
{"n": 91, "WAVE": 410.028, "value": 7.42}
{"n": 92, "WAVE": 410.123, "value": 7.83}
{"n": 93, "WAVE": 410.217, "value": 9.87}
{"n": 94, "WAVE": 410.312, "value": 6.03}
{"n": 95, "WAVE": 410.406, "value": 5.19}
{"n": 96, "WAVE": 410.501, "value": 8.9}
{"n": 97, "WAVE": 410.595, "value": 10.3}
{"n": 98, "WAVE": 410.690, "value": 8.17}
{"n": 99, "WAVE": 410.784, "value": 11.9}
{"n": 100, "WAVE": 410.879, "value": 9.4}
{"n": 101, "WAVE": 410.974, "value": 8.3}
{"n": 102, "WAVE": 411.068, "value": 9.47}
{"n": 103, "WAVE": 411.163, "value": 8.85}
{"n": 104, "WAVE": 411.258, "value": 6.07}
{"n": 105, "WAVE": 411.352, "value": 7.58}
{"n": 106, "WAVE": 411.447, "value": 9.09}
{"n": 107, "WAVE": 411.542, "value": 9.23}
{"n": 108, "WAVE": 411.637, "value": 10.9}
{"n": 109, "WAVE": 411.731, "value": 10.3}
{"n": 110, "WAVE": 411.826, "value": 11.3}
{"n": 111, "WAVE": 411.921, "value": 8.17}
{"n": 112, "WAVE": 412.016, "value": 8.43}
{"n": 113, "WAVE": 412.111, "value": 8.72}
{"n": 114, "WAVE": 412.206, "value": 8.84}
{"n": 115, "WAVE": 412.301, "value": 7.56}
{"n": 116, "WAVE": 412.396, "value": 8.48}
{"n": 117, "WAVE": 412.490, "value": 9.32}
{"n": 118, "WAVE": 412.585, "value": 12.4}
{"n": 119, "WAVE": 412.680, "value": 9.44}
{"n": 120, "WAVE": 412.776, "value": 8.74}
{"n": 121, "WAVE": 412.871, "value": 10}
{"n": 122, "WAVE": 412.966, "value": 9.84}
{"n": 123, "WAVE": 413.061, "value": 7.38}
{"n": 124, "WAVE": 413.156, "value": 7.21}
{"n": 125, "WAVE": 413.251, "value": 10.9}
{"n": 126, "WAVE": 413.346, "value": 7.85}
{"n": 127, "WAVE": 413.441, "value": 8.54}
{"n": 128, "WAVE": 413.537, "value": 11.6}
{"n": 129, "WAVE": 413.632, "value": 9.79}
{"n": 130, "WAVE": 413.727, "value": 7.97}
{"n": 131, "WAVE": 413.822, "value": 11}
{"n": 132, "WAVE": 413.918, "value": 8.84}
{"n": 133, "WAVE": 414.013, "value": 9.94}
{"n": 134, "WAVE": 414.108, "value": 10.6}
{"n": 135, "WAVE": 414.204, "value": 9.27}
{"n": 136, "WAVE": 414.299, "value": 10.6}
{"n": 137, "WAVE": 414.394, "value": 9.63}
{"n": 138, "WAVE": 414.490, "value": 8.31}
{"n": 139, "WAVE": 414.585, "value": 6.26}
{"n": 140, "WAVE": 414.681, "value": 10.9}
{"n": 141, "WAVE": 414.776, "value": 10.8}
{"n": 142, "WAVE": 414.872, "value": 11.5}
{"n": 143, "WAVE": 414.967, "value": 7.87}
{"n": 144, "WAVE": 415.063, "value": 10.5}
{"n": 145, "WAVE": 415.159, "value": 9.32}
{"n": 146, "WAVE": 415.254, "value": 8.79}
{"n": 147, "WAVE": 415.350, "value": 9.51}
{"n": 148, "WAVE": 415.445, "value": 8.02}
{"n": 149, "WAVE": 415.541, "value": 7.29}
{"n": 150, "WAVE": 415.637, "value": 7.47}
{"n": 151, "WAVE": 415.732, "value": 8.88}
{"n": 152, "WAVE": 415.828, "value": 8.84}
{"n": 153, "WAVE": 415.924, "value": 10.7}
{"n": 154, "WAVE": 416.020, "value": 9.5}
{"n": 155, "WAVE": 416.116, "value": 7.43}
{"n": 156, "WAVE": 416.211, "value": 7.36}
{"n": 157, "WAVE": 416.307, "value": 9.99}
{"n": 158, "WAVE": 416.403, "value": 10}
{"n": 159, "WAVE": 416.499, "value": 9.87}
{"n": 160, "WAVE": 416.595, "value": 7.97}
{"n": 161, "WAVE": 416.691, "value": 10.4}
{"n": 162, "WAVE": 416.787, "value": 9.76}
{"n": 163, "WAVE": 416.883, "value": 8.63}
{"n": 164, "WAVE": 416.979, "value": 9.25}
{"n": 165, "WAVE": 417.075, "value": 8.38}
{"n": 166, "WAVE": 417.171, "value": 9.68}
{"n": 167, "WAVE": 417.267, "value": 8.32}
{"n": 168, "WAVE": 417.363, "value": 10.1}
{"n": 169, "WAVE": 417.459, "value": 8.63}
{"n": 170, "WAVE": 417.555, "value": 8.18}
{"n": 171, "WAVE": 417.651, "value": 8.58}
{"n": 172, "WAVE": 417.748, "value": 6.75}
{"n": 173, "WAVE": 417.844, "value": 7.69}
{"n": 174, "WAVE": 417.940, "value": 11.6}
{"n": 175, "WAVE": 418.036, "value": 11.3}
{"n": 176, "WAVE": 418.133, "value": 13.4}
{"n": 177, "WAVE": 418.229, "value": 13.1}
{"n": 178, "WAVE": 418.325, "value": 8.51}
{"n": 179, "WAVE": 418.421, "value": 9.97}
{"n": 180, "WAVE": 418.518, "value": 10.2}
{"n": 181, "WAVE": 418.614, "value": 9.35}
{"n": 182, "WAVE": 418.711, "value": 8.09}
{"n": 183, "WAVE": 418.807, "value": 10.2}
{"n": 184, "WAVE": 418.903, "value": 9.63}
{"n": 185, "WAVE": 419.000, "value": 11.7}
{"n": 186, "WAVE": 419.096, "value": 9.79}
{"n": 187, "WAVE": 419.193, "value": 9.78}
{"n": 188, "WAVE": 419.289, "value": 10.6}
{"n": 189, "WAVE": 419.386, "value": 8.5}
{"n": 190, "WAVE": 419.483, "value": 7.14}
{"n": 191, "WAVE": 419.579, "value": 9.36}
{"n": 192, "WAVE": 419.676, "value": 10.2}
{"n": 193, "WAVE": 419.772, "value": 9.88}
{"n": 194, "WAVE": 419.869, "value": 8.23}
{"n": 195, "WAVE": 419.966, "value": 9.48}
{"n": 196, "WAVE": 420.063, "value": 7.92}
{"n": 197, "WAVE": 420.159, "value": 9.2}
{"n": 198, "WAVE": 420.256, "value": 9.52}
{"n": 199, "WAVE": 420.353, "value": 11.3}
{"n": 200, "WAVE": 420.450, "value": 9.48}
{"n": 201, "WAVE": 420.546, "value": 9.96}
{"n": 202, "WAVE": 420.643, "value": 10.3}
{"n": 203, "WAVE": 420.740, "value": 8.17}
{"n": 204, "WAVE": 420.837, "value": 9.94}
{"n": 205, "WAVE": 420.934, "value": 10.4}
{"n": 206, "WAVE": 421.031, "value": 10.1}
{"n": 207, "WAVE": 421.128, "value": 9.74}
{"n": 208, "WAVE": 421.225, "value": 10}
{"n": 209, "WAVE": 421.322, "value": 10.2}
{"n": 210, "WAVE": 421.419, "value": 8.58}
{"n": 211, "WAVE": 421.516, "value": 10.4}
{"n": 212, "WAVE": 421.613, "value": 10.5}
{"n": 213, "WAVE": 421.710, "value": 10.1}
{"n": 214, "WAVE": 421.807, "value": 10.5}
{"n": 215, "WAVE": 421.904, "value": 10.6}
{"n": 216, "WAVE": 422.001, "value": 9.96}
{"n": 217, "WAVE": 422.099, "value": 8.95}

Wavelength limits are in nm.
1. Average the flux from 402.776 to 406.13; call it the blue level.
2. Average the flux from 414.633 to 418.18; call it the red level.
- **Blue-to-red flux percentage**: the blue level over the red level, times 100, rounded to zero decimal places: 95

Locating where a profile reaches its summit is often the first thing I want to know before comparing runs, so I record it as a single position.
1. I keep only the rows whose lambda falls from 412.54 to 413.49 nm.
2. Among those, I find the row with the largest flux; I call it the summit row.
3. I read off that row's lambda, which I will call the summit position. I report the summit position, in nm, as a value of 412.585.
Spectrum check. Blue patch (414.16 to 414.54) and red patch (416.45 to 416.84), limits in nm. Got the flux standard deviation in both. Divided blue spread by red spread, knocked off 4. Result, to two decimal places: -3.11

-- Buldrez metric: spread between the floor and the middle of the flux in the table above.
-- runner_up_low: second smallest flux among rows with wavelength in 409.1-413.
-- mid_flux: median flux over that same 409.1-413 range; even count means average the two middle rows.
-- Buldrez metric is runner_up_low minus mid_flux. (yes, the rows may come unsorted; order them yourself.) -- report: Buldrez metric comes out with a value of -3.0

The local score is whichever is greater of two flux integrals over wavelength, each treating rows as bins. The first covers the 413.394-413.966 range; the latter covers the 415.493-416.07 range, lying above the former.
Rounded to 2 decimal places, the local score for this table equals 5.50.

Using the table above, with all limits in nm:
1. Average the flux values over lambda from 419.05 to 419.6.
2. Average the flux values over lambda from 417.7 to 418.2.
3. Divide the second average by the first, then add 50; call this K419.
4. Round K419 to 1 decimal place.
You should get 51.1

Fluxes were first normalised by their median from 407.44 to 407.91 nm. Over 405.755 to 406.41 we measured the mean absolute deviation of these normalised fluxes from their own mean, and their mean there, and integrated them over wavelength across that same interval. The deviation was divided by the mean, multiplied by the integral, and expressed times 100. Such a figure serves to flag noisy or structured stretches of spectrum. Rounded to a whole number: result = 11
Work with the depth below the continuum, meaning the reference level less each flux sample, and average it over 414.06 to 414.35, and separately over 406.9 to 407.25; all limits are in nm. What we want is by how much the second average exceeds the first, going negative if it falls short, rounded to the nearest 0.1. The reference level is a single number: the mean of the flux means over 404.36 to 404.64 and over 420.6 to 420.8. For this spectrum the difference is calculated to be 0.2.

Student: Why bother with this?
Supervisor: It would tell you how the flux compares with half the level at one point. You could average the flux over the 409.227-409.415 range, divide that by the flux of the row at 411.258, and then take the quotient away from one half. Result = -1.1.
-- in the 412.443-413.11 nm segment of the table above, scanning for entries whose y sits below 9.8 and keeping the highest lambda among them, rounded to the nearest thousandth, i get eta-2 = 413.061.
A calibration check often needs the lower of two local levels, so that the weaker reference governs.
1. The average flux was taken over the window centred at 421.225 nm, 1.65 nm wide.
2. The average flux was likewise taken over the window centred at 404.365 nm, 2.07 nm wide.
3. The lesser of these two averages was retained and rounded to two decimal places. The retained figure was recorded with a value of 9.05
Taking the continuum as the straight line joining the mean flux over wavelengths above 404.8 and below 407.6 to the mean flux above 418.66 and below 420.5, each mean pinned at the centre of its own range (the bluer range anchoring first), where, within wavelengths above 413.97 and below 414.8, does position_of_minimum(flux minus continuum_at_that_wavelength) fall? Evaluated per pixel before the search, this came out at 414.585 nm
